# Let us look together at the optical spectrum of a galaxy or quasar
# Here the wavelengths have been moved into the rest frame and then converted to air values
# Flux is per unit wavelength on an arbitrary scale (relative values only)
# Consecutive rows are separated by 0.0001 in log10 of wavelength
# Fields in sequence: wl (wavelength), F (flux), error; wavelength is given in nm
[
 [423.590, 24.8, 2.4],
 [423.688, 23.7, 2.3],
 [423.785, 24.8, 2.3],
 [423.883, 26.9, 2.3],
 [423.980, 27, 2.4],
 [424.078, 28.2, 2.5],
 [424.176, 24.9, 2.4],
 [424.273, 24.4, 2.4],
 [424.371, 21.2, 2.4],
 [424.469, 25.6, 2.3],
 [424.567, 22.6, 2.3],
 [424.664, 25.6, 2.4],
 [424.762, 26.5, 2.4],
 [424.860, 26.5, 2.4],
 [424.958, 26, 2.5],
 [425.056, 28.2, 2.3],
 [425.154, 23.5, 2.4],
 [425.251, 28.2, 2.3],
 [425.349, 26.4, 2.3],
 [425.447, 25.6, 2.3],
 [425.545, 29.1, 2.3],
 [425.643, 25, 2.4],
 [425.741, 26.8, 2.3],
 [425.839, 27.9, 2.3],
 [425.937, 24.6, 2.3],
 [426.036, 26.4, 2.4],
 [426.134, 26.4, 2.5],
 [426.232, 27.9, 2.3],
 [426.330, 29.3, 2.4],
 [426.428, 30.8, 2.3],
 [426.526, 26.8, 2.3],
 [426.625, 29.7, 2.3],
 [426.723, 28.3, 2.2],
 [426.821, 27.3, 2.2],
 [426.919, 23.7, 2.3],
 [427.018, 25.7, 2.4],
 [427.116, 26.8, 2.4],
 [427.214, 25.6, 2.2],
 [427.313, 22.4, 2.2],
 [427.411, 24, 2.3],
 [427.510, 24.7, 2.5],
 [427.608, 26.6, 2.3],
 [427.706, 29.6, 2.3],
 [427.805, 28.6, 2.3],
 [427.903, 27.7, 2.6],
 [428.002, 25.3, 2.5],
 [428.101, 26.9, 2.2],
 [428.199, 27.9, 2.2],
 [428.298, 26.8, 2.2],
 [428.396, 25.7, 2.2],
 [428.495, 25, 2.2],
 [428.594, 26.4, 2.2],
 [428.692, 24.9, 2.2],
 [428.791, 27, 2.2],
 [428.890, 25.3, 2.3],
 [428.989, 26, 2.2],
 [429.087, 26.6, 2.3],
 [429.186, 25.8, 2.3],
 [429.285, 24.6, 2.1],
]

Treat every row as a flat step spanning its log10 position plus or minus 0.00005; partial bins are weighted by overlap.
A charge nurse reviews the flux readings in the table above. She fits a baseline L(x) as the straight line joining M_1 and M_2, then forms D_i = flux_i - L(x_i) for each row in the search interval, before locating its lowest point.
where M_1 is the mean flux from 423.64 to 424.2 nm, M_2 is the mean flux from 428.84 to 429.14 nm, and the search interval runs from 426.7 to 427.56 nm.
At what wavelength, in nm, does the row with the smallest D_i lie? 427.313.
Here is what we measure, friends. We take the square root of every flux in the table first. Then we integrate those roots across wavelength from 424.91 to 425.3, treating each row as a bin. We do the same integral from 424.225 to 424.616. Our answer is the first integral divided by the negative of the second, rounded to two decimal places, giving -1.06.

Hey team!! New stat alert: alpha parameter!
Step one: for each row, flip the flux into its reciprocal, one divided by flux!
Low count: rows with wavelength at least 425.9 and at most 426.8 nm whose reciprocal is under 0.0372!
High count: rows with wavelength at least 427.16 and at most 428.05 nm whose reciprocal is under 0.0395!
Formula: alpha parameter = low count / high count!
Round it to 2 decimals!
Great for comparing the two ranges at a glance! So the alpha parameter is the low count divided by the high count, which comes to 1.00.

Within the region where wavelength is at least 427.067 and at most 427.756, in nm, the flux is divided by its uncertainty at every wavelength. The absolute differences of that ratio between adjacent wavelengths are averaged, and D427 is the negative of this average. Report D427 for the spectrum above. -1.0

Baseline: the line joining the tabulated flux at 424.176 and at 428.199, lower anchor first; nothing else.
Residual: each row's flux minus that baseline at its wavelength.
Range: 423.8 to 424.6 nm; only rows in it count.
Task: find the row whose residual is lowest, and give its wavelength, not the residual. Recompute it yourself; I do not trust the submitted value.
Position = 424.371 nm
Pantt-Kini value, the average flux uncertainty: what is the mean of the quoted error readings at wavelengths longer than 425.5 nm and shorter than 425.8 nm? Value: 2.33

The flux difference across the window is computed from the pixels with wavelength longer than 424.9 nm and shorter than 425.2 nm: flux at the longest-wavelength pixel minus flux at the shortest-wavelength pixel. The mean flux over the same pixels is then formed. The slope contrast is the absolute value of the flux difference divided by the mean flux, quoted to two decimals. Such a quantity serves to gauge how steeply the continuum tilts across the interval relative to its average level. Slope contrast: 0.10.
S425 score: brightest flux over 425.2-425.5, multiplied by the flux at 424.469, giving 722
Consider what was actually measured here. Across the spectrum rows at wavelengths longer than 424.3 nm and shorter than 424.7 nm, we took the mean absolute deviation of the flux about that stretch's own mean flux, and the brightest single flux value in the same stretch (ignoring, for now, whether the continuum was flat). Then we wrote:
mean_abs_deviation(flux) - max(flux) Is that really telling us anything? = -24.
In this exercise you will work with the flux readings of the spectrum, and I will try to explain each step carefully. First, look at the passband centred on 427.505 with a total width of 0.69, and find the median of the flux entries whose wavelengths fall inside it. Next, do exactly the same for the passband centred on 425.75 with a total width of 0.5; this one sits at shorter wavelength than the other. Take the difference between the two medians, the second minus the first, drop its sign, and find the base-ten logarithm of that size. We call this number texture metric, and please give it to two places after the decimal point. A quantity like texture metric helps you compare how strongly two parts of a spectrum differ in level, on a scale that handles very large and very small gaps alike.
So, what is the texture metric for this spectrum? 0.08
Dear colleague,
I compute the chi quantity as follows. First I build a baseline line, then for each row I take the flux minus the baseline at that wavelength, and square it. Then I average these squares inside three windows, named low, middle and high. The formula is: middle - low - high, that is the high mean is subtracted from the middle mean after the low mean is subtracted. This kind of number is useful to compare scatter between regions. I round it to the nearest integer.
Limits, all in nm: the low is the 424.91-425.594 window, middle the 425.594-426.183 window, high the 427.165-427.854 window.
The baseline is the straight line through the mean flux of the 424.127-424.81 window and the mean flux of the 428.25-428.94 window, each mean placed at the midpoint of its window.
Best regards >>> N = -10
